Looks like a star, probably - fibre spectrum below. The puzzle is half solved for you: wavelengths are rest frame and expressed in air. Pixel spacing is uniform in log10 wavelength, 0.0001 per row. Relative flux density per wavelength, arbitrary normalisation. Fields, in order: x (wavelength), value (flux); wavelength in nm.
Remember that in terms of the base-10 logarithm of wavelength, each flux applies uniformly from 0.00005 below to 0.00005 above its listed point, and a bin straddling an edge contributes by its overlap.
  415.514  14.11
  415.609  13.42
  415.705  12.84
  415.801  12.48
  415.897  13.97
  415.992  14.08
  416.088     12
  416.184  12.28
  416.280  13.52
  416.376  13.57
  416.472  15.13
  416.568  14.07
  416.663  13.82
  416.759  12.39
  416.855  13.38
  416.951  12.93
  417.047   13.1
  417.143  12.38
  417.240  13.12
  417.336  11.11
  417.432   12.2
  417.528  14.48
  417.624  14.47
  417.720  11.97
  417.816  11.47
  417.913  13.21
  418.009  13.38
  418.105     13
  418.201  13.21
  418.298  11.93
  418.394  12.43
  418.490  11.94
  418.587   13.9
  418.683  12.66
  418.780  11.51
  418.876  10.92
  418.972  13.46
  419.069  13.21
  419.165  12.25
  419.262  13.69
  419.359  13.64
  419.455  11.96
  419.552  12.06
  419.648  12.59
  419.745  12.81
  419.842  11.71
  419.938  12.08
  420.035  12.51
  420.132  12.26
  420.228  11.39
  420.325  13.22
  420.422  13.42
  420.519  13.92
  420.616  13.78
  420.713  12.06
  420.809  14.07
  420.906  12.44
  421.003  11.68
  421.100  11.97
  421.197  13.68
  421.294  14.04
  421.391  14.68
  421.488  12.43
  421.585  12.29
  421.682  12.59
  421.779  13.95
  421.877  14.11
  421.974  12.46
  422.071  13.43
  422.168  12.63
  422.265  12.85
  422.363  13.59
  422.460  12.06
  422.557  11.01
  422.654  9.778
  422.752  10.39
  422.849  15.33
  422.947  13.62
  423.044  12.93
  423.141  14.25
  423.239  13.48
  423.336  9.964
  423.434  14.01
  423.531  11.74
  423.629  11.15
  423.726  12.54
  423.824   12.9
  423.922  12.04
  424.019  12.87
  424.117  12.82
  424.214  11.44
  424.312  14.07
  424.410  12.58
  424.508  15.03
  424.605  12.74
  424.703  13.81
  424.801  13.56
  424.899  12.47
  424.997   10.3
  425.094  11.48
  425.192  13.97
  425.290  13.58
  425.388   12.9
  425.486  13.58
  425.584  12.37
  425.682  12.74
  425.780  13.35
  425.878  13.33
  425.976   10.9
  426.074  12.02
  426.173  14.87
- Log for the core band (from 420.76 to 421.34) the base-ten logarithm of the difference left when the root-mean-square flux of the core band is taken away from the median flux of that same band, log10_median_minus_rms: -1.4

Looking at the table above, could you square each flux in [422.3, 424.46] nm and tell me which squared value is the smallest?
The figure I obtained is 96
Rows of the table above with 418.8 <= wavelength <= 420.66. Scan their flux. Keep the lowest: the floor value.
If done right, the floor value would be 10.92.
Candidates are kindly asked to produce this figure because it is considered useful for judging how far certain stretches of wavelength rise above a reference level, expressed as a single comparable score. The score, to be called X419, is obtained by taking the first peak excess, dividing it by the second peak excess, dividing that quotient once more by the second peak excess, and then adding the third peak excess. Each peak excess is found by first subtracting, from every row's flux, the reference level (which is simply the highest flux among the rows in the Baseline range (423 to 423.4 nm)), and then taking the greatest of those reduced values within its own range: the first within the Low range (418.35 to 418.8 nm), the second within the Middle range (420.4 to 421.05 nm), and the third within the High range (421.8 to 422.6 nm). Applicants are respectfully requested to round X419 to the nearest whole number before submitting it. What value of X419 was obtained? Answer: -11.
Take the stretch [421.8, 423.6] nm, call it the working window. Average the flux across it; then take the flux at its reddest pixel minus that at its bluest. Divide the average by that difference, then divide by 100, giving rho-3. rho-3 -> -0.05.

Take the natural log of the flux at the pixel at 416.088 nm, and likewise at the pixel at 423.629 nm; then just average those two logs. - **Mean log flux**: 2.45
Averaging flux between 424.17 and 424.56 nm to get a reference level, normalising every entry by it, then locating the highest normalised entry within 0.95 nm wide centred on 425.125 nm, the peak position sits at 425.192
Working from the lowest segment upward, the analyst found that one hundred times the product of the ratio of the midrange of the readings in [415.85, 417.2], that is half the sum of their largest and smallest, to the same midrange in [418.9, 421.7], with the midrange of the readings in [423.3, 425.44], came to 1301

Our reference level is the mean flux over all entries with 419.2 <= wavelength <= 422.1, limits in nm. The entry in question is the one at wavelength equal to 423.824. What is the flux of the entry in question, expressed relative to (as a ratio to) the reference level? 1.00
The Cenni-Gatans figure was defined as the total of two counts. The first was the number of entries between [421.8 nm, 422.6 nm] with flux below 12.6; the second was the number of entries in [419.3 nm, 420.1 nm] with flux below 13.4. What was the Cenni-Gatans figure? 10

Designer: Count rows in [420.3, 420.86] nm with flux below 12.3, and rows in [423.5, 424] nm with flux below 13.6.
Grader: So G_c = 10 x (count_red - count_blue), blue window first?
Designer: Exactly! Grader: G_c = 40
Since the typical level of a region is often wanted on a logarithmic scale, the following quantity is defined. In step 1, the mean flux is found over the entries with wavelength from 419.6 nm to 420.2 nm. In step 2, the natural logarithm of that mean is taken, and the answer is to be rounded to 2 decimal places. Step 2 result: 2.51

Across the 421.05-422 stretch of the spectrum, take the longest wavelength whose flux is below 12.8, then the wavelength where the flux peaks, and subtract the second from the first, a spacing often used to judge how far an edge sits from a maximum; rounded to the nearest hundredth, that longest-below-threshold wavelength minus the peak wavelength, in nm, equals 0.58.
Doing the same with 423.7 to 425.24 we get 0.59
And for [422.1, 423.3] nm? -0.10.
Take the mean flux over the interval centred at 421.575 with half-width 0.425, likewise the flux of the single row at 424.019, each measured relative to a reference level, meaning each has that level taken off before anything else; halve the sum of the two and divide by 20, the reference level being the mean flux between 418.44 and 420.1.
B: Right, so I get 0.030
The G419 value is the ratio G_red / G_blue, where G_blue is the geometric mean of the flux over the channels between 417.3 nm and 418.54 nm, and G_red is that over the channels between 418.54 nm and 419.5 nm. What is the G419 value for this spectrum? 1.00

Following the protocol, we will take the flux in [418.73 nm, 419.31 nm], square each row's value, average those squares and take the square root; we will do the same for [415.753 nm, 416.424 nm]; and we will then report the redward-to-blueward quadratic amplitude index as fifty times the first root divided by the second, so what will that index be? 47.7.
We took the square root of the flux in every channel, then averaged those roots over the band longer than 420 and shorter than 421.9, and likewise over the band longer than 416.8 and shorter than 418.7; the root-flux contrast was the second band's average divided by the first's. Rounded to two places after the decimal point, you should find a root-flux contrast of 0.99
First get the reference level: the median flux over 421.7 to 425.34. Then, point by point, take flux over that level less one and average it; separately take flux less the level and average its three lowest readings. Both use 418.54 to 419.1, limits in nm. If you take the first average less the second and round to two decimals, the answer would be 1.13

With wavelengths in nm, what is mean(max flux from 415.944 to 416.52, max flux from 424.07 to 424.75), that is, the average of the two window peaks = 15.1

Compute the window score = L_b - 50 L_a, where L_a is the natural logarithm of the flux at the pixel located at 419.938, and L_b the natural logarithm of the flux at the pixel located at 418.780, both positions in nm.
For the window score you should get -122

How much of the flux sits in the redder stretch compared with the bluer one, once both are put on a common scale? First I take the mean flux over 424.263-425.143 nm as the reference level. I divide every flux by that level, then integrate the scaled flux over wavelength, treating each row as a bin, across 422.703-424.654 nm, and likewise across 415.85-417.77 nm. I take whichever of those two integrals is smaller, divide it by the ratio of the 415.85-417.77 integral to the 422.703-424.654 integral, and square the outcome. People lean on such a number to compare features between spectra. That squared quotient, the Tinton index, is 3.64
